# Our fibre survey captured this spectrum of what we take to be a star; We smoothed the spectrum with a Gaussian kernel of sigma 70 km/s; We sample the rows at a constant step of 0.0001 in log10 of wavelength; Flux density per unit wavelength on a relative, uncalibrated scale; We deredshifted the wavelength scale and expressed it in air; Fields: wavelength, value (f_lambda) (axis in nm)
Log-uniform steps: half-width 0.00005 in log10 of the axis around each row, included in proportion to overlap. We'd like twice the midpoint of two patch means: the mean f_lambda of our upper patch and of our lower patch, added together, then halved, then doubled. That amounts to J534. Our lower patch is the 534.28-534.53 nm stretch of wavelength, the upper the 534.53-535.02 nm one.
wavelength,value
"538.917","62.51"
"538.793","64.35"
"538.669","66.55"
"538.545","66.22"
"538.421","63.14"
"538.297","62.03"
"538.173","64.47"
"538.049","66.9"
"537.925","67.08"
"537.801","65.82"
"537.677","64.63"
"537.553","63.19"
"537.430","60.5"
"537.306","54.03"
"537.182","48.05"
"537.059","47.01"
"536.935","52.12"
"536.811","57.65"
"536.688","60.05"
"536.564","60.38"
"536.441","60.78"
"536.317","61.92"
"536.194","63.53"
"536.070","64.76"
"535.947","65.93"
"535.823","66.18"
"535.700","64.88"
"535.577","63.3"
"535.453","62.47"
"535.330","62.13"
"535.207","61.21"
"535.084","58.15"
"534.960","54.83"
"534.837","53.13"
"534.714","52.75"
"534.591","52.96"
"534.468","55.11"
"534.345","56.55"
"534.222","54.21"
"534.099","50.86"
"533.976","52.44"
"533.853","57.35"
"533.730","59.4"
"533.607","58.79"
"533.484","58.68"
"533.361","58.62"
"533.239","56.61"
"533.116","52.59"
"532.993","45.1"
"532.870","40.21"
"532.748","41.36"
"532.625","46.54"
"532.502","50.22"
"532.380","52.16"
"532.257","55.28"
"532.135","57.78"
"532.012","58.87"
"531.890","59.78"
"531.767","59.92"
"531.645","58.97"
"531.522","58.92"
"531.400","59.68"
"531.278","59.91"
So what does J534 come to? 109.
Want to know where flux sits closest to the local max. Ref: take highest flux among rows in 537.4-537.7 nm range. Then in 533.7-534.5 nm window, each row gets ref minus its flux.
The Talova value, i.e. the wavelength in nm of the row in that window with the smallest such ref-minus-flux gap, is 533.730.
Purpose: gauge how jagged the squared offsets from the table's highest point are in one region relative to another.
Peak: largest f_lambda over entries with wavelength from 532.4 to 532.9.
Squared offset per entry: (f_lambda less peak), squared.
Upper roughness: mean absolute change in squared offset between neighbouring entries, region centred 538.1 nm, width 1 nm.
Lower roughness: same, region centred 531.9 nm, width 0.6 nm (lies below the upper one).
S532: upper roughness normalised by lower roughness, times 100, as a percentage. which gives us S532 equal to 355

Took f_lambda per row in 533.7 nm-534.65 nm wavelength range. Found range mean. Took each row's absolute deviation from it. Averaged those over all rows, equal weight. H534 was 2.2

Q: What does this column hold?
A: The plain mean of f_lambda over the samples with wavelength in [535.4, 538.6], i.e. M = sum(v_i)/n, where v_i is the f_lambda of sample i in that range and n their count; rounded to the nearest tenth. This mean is 61.4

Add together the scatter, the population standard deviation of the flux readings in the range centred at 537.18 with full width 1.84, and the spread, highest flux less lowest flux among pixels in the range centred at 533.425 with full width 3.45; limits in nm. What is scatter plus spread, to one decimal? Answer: 25.9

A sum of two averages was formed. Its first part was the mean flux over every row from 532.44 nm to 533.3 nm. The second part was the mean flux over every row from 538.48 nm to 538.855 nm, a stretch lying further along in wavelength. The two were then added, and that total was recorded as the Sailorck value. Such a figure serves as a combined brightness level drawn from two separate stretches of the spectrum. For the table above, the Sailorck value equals 113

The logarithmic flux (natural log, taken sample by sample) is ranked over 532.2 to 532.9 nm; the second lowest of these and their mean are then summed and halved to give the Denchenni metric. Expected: 3.79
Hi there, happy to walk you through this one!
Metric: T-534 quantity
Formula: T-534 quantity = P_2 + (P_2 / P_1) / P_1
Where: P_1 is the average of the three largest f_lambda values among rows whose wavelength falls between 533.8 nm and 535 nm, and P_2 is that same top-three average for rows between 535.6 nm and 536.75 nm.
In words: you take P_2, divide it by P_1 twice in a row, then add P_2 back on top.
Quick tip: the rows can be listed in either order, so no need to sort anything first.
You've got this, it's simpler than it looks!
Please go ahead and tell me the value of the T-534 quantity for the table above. 65.7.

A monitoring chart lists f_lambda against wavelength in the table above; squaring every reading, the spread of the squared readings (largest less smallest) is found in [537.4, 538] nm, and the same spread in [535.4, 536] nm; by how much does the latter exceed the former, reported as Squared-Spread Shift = -362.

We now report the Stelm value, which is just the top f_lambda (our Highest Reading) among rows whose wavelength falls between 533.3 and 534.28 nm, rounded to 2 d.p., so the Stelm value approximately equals 59.40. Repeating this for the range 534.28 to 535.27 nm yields 61.21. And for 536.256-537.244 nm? 61.92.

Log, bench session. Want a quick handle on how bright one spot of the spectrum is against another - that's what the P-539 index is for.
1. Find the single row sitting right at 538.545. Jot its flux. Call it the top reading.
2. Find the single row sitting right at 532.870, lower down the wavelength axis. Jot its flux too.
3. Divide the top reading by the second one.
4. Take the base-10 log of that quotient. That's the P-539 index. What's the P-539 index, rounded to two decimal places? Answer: 0.22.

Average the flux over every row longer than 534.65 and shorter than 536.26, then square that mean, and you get 3723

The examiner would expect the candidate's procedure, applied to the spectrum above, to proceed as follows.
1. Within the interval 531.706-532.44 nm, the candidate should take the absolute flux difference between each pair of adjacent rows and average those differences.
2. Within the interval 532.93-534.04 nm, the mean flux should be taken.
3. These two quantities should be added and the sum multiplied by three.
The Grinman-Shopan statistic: 171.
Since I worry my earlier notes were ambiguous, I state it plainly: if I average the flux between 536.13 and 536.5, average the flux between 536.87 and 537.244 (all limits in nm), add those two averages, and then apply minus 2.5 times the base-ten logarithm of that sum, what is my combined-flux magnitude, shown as -5.11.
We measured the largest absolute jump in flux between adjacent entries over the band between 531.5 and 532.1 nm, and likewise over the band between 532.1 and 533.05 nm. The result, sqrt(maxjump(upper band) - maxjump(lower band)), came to 2.1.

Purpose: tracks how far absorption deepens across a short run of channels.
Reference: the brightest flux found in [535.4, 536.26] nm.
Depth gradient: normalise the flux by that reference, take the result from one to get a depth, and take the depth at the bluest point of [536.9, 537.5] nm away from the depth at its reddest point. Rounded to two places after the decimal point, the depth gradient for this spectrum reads -0.13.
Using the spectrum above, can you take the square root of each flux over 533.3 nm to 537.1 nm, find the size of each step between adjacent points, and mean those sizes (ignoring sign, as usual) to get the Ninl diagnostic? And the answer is 0.11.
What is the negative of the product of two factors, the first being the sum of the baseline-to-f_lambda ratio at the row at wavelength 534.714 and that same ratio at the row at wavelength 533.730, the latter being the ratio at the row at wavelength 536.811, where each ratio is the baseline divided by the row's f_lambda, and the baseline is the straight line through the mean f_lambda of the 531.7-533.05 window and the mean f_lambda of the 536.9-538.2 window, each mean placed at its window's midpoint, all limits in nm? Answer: -1.97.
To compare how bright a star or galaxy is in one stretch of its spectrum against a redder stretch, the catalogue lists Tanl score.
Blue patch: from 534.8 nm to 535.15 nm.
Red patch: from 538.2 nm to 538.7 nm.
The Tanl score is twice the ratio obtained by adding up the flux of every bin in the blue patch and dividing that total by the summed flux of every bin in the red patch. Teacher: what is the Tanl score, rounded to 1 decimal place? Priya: 1.3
